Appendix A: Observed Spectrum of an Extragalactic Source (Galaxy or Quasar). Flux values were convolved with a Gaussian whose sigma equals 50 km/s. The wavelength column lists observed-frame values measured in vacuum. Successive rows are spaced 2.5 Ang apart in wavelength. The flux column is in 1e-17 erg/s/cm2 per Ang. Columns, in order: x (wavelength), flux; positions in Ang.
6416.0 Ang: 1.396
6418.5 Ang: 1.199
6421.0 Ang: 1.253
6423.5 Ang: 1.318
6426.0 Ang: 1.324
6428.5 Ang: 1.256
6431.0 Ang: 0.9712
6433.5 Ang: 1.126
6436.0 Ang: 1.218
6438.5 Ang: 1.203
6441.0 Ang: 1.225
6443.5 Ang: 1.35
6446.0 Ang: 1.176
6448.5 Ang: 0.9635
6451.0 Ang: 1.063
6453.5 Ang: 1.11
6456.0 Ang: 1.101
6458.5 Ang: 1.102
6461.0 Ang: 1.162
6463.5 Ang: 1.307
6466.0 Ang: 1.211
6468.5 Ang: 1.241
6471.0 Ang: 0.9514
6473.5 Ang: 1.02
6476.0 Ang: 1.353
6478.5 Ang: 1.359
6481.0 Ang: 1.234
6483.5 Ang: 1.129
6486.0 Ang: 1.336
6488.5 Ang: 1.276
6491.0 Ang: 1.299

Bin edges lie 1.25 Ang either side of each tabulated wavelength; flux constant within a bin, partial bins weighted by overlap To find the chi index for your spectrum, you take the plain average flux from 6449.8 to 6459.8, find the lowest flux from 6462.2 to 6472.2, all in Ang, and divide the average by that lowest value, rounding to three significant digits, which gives 1.15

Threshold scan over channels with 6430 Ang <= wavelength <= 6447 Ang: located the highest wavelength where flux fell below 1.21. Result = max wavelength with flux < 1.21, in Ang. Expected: 6446.0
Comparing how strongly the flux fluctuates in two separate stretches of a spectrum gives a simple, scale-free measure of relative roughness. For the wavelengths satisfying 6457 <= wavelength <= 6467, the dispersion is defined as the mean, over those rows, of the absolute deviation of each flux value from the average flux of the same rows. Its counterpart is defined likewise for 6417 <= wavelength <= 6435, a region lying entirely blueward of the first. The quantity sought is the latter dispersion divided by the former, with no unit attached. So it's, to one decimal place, 1.5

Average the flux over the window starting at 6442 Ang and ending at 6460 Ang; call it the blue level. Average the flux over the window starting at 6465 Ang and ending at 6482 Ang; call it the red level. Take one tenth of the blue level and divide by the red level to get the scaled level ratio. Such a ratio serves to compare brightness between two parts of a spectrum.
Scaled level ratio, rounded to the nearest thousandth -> 0.094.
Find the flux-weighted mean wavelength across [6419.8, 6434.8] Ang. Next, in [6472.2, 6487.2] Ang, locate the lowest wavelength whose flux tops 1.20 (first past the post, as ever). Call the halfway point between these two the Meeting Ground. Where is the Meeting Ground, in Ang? 6451.5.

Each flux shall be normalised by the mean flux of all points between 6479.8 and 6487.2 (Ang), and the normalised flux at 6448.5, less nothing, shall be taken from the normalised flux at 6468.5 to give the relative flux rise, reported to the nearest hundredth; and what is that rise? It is 0.23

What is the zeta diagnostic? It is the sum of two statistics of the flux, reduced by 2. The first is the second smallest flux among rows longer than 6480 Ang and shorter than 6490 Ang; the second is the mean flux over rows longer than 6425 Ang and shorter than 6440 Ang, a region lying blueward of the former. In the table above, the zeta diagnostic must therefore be 0.42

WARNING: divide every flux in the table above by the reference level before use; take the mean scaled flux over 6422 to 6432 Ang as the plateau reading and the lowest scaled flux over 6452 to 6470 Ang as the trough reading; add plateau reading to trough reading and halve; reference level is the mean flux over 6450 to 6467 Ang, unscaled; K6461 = 1.01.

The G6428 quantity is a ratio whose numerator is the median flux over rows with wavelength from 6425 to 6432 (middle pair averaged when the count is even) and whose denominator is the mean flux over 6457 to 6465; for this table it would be 1.06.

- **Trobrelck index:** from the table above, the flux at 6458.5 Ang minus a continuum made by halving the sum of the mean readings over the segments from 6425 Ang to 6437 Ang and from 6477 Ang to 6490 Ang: -0.12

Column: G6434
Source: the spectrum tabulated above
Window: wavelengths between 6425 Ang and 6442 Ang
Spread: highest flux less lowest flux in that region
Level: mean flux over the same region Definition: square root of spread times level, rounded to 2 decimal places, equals 0.65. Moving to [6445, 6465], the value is 0.62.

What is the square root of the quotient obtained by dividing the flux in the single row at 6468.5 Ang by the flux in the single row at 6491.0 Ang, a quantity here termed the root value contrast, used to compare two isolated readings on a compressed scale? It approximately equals 0.98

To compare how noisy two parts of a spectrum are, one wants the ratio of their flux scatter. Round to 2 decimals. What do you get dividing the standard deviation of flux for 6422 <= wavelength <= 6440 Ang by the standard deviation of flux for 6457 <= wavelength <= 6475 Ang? 0.98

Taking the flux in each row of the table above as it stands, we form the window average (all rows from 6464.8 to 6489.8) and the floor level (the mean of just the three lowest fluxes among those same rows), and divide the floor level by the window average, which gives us 0.853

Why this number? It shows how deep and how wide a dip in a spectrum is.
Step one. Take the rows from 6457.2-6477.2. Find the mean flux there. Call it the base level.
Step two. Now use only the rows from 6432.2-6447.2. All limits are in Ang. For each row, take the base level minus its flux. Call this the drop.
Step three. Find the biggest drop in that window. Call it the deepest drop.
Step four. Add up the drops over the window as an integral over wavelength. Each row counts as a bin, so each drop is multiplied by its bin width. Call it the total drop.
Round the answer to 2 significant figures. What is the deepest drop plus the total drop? -0.68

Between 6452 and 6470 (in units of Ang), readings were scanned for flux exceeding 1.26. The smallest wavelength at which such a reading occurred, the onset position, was 6463.5 Ang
